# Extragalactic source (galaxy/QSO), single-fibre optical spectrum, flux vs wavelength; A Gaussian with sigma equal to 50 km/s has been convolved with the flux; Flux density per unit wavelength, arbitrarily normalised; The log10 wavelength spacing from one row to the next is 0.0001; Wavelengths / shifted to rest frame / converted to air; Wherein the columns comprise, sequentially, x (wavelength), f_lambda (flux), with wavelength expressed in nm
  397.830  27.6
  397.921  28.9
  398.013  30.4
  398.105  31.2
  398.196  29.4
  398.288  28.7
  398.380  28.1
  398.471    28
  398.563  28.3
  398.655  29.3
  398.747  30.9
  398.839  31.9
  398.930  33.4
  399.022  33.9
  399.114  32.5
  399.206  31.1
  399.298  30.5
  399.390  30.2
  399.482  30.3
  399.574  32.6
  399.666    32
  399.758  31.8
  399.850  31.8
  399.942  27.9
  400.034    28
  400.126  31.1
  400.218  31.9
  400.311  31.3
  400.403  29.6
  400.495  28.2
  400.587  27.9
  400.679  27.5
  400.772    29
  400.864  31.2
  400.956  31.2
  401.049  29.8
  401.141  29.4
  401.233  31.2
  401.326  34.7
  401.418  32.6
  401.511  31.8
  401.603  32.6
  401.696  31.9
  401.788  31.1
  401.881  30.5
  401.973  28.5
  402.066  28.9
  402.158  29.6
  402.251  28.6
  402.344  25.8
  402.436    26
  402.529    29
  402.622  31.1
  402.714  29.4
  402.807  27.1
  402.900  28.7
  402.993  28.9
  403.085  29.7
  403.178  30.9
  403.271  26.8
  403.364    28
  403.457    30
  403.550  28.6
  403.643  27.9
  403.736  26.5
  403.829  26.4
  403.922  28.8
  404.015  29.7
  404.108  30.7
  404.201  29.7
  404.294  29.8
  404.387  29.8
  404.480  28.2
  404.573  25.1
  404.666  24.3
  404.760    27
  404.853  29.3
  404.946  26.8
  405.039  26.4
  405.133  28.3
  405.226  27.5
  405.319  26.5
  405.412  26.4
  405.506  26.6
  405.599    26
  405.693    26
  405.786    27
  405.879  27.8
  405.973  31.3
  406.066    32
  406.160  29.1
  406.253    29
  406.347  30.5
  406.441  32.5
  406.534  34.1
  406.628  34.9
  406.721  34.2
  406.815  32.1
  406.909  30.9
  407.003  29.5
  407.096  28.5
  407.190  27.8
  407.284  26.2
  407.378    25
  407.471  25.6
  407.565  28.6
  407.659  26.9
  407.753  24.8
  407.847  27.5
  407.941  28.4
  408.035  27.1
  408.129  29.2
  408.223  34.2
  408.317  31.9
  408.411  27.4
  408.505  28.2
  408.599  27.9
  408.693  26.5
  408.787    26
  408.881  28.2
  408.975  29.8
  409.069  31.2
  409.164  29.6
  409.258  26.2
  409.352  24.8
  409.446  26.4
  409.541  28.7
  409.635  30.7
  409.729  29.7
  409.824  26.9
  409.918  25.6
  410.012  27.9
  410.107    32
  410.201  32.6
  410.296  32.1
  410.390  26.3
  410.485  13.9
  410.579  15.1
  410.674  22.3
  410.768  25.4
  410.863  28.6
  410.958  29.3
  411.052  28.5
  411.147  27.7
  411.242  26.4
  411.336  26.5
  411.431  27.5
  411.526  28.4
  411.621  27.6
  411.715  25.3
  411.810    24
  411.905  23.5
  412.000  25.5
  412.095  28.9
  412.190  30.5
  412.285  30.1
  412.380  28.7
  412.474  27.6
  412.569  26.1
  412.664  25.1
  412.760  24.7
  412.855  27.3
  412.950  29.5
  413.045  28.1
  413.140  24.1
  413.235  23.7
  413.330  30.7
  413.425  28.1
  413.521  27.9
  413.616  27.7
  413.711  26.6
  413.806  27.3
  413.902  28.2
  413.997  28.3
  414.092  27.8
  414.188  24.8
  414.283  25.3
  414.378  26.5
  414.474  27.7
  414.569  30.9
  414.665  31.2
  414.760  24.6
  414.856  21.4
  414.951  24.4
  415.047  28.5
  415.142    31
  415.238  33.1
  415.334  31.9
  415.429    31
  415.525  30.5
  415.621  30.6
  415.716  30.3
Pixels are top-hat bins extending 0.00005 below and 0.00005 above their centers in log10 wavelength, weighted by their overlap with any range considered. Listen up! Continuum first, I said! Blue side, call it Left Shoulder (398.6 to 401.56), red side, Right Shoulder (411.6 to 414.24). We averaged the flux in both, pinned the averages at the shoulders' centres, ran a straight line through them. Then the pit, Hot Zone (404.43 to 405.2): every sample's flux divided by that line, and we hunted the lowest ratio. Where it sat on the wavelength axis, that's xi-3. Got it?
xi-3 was 404.666 nm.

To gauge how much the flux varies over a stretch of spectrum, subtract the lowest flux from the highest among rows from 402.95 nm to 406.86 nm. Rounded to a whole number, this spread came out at 11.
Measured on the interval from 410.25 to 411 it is 18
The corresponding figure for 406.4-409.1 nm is 10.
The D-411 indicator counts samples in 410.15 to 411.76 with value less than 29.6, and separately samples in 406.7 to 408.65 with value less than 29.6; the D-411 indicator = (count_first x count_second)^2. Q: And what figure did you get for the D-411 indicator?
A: 57600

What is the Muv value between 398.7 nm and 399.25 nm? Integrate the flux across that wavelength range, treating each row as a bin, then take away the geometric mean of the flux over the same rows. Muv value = -14.5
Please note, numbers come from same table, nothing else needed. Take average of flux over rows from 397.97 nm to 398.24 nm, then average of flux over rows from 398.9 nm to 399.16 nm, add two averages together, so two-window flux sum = 64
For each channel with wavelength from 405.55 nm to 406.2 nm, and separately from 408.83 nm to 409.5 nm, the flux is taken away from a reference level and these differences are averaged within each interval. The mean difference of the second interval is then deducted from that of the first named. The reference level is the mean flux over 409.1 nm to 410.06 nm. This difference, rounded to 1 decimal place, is -0.4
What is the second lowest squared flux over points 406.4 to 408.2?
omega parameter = 625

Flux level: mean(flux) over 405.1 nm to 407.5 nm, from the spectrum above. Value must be 29.1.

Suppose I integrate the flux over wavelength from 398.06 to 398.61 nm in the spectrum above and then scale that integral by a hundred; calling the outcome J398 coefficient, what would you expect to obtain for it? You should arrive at 1593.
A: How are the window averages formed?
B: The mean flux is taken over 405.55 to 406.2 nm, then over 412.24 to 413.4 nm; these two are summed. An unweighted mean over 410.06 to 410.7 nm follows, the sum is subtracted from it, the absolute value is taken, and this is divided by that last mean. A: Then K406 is 1.23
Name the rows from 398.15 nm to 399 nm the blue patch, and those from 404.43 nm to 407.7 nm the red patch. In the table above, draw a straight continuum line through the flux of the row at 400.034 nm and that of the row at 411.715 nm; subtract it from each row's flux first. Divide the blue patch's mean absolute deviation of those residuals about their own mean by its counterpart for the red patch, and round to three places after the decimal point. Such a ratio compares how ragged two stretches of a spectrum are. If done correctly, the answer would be 0.681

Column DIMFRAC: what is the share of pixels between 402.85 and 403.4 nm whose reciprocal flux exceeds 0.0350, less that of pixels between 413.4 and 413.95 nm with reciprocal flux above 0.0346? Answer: -0.7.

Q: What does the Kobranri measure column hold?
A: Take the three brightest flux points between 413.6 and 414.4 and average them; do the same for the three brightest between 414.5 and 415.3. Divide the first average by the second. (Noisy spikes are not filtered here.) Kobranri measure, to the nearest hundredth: 0.88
